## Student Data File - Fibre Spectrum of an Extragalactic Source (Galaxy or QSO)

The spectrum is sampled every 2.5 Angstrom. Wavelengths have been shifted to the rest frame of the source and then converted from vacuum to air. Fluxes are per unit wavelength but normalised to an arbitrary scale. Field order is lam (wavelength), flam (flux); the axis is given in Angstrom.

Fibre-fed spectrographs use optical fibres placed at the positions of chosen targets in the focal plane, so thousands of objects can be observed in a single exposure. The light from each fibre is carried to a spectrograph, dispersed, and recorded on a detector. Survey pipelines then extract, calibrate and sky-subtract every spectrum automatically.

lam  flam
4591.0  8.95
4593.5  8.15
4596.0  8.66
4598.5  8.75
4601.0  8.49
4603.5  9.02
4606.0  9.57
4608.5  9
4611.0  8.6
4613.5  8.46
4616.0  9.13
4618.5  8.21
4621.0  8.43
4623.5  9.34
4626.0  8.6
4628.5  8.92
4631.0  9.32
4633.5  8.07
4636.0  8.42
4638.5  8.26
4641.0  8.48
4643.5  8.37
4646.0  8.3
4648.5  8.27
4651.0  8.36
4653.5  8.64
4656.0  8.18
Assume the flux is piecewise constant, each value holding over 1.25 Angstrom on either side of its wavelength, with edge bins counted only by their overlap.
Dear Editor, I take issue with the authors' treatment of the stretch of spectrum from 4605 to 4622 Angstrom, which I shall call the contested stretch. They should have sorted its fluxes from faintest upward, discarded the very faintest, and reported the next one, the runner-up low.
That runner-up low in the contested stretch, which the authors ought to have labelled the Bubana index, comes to 8.43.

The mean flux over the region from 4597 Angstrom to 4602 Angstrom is 8.6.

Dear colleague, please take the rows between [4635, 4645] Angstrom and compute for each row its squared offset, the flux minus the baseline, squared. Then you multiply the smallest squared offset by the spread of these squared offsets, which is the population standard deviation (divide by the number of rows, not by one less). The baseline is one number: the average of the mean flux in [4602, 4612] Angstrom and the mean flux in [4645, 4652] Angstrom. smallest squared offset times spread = 0.0020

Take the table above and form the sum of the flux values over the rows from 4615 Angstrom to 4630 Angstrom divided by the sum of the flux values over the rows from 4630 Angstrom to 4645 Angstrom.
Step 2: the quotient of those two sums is 1.03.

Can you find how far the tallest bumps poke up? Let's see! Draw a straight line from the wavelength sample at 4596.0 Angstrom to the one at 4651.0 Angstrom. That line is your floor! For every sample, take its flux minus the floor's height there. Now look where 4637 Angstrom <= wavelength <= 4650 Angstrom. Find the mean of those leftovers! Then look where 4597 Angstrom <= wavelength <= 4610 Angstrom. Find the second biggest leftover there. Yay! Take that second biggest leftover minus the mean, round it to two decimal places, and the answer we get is 0.47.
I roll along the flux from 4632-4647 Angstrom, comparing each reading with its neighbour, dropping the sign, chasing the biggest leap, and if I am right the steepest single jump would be 0.35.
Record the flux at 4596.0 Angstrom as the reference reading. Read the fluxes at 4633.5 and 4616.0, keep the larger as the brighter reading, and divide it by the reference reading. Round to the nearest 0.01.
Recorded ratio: 1.05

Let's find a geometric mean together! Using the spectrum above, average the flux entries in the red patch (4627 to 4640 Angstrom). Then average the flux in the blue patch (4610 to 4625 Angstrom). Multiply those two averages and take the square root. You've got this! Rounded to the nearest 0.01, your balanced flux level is 8.65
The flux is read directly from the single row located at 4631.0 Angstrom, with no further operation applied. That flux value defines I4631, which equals 9.32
